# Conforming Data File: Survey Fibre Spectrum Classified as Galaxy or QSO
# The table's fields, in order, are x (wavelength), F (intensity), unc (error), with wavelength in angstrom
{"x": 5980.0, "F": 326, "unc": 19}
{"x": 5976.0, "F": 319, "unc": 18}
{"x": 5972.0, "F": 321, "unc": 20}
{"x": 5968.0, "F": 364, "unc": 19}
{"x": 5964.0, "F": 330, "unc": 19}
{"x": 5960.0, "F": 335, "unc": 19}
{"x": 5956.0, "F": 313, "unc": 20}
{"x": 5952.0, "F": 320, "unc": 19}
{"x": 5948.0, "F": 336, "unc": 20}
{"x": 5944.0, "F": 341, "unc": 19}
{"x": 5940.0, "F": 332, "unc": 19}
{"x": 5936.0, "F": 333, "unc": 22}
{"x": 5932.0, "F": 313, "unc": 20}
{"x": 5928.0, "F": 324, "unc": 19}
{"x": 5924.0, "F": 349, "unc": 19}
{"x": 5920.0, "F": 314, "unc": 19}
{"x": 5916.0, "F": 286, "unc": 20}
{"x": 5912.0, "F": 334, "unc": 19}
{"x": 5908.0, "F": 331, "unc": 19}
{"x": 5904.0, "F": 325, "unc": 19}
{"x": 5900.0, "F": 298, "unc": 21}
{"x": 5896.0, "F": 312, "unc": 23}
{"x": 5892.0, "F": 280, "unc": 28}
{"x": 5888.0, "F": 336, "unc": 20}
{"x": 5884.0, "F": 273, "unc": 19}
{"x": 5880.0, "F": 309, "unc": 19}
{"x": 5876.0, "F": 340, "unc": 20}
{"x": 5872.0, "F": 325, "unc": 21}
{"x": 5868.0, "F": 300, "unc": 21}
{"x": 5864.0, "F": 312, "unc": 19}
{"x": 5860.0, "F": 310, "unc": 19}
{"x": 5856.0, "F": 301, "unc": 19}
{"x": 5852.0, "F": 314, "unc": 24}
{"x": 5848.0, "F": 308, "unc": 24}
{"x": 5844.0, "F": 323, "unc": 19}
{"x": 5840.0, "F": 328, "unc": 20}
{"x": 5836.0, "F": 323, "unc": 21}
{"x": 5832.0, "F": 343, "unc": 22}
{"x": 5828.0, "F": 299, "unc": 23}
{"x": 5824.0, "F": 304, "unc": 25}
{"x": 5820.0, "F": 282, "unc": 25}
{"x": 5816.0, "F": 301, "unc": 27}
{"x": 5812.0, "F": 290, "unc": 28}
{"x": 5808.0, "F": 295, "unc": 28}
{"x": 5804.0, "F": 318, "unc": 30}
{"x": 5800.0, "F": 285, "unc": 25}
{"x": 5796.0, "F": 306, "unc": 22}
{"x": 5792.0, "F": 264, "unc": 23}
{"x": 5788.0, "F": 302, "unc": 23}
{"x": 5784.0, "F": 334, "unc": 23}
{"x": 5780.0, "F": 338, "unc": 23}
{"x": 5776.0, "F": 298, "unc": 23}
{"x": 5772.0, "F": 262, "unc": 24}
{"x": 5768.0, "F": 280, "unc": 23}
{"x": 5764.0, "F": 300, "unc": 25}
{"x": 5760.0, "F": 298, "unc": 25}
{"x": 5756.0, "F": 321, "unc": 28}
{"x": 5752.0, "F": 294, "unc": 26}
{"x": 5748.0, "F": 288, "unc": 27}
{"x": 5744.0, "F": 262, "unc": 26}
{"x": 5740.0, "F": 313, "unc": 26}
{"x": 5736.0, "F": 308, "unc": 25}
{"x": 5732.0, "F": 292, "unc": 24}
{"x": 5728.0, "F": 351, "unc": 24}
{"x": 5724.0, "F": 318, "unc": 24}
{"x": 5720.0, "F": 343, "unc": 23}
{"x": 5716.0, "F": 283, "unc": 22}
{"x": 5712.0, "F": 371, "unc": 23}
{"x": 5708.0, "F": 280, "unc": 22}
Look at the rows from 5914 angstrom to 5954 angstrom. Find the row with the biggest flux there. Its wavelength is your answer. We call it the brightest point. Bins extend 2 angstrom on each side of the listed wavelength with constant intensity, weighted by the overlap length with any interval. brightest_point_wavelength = 5924.0 angstrom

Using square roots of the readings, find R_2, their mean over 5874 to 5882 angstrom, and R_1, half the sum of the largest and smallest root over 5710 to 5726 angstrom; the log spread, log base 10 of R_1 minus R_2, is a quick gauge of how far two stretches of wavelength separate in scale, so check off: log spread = -1.5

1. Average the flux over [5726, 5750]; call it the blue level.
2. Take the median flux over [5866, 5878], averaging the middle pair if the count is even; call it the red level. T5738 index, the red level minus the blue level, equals 23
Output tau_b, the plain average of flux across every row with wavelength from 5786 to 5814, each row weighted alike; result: 294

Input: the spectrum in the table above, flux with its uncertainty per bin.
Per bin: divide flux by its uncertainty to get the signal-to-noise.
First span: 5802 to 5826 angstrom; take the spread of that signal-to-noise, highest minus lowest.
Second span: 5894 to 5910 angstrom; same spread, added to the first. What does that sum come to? 5.7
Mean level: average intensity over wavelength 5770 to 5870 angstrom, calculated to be 306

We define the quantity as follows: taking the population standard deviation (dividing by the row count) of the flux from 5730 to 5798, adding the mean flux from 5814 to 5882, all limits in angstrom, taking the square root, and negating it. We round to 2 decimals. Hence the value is -18.30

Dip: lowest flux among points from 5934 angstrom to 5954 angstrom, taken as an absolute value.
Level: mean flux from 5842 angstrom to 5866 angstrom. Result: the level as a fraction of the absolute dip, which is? 0.97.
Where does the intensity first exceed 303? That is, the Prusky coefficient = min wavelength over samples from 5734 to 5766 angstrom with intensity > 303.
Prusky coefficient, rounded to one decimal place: 5736.0 angstrom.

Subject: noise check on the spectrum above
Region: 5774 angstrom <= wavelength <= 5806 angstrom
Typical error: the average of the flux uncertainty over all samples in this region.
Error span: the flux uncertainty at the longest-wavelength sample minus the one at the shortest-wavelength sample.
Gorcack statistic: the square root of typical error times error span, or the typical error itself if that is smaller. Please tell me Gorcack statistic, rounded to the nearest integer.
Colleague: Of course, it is 13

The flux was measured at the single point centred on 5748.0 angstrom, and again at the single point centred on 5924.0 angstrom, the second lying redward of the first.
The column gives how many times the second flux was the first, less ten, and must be -8.79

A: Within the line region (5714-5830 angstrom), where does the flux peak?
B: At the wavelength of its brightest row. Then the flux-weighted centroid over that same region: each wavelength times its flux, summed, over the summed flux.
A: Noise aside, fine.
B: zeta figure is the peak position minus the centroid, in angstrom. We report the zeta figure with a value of -43.5 angstrom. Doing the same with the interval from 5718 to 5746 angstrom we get -3.5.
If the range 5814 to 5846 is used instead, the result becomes 1.6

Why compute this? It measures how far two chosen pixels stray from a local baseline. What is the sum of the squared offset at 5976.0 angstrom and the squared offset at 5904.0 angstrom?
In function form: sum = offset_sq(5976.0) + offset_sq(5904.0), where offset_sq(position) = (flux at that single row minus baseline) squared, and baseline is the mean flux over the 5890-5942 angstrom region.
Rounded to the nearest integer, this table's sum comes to 54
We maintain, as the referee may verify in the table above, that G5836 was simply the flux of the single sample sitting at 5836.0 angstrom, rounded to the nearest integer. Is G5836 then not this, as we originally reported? 323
